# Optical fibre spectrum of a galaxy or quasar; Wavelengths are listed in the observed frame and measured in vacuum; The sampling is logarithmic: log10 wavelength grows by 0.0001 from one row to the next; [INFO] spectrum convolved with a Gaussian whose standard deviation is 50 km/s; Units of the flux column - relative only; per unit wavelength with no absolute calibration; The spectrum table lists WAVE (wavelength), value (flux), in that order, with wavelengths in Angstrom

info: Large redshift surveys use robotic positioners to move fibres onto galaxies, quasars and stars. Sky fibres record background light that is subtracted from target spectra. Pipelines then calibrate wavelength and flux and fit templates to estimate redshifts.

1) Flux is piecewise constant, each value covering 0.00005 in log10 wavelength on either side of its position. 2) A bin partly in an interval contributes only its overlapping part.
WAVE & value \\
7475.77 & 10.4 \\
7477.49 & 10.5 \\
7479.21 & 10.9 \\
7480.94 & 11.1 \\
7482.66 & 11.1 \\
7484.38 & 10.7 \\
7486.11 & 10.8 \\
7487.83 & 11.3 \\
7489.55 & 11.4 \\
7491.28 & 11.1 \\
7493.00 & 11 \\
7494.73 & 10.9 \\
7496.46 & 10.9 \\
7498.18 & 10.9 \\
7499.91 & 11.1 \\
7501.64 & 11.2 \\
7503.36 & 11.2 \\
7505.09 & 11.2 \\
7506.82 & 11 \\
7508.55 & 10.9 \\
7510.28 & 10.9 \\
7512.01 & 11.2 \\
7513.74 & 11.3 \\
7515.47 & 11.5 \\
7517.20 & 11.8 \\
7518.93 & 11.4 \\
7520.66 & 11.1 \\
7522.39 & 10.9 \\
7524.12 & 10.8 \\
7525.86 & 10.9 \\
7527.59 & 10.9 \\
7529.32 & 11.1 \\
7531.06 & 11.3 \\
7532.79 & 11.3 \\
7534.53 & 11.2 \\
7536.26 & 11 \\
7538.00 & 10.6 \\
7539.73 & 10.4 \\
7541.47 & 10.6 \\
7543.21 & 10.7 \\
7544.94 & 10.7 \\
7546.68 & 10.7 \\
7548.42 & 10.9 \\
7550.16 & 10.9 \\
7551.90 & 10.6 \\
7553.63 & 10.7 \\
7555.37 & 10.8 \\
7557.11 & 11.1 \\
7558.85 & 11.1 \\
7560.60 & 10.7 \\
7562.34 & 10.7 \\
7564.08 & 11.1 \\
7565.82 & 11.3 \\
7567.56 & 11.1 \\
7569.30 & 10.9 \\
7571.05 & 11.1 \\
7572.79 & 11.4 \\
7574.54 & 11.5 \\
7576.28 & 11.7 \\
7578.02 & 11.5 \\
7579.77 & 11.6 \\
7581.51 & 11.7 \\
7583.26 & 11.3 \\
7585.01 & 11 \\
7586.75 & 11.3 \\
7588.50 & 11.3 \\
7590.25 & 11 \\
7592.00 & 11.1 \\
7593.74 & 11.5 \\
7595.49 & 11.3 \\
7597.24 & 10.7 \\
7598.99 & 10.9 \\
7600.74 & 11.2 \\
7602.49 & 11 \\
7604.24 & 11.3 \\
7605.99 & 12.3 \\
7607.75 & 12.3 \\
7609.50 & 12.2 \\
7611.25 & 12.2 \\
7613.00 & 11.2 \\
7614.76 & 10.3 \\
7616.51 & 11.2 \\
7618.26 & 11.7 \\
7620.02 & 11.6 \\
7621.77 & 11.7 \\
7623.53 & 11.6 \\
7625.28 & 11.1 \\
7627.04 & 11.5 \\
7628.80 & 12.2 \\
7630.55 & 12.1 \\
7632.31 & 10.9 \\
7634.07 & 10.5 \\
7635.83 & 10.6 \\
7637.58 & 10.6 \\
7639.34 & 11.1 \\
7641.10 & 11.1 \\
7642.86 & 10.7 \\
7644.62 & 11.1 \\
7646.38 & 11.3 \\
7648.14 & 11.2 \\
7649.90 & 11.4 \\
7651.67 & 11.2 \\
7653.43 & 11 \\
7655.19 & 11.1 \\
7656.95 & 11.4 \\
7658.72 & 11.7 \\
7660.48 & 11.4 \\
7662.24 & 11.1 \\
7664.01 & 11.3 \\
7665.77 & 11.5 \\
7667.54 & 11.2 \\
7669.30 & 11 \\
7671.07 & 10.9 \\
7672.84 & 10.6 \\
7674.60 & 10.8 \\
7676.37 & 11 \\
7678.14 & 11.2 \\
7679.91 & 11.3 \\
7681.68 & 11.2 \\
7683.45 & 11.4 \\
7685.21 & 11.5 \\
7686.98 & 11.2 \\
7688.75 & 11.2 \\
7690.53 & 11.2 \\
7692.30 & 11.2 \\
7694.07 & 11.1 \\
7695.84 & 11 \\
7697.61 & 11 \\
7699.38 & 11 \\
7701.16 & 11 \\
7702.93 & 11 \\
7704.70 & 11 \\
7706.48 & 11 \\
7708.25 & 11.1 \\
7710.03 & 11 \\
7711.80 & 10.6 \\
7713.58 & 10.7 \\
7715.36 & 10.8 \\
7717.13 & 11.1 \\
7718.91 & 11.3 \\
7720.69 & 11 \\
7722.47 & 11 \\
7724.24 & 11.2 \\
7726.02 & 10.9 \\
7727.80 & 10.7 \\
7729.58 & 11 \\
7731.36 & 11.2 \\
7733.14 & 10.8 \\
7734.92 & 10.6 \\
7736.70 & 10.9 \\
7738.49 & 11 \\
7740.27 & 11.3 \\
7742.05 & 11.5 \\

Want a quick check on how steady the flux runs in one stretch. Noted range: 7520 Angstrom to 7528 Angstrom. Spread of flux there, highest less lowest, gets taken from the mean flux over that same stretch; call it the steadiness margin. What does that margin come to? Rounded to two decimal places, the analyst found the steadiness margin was 10.62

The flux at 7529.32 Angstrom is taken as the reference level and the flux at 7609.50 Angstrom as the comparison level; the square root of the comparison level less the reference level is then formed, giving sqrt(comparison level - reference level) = 1.05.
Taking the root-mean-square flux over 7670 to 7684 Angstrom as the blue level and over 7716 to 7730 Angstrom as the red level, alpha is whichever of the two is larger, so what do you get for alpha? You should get 11.1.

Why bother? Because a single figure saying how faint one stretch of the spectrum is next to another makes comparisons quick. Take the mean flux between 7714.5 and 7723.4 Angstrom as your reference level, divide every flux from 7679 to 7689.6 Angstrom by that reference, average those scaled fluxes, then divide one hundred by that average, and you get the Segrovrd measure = 98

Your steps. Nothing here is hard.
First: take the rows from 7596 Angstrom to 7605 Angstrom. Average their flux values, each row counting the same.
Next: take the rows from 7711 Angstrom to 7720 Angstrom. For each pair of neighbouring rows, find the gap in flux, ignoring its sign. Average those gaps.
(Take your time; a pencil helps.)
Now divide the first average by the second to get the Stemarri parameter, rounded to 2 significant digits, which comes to 63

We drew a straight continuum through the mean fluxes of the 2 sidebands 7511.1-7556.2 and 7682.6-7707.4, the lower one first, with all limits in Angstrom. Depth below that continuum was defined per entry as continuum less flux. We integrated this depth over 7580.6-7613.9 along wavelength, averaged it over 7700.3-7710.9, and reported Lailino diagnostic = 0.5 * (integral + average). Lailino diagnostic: -6.2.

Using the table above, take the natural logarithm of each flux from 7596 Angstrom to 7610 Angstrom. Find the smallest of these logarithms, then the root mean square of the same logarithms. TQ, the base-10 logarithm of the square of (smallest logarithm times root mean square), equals 1.52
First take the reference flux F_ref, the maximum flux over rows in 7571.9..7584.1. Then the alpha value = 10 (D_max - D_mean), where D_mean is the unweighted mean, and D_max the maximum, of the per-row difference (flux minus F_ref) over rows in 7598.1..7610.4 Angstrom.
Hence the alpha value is 7.0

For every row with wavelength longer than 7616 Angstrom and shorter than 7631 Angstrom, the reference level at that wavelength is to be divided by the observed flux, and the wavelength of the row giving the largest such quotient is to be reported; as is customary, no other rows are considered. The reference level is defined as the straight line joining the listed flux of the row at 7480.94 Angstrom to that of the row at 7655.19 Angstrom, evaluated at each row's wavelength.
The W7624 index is 7625.28 Angstrom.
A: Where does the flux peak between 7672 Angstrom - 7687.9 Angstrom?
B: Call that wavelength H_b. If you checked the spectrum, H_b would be 7685.21 Angstrom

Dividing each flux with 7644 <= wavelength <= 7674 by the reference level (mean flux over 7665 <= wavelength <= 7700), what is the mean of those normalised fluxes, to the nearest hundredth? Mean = 1.01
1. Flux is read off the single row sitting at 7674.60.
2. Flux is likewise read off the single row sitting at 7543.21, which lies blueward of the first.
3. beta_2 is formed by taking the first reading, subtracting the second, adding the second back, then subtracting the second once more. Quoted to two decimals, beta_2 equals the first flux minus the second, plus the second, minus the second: 0.10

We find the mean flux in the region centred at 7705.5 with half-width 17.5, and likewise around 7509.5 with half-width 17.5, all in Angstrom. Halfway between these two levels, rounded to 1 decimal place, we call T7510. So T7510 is 11.1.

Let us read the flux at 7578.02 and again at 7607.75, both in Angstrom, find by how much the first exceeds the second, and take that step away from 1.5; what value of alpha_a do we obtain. 2.3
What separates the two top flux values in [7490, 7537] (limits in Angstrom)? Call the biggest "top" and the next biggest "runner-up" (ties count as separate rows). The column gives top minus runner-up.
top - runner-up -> 0.30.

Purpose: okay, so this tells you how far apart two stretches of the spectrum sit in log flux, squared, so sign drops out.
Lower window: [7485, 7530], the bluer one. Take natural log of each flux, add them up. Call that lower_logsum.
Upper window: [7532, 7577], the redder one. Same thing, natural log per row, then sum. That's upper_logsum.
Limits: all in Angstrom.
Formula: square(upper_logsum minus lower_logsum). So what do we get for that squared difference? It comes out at 0.13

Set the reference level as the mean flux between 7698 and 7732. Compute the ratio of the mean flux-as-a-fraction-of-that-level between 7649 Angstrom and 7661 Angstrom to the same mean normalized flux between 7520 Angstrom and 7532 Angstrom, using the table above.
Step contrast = 1.03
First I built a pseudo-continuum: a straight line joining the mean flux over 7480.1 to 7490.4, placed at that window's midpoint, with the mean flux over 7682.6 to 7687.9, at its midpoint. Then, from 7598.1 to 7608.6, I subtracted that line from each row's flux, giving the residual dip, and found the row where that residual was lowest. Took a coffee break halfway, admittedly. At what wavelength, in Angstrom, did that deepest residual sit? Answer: 7598.99 Angstrom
